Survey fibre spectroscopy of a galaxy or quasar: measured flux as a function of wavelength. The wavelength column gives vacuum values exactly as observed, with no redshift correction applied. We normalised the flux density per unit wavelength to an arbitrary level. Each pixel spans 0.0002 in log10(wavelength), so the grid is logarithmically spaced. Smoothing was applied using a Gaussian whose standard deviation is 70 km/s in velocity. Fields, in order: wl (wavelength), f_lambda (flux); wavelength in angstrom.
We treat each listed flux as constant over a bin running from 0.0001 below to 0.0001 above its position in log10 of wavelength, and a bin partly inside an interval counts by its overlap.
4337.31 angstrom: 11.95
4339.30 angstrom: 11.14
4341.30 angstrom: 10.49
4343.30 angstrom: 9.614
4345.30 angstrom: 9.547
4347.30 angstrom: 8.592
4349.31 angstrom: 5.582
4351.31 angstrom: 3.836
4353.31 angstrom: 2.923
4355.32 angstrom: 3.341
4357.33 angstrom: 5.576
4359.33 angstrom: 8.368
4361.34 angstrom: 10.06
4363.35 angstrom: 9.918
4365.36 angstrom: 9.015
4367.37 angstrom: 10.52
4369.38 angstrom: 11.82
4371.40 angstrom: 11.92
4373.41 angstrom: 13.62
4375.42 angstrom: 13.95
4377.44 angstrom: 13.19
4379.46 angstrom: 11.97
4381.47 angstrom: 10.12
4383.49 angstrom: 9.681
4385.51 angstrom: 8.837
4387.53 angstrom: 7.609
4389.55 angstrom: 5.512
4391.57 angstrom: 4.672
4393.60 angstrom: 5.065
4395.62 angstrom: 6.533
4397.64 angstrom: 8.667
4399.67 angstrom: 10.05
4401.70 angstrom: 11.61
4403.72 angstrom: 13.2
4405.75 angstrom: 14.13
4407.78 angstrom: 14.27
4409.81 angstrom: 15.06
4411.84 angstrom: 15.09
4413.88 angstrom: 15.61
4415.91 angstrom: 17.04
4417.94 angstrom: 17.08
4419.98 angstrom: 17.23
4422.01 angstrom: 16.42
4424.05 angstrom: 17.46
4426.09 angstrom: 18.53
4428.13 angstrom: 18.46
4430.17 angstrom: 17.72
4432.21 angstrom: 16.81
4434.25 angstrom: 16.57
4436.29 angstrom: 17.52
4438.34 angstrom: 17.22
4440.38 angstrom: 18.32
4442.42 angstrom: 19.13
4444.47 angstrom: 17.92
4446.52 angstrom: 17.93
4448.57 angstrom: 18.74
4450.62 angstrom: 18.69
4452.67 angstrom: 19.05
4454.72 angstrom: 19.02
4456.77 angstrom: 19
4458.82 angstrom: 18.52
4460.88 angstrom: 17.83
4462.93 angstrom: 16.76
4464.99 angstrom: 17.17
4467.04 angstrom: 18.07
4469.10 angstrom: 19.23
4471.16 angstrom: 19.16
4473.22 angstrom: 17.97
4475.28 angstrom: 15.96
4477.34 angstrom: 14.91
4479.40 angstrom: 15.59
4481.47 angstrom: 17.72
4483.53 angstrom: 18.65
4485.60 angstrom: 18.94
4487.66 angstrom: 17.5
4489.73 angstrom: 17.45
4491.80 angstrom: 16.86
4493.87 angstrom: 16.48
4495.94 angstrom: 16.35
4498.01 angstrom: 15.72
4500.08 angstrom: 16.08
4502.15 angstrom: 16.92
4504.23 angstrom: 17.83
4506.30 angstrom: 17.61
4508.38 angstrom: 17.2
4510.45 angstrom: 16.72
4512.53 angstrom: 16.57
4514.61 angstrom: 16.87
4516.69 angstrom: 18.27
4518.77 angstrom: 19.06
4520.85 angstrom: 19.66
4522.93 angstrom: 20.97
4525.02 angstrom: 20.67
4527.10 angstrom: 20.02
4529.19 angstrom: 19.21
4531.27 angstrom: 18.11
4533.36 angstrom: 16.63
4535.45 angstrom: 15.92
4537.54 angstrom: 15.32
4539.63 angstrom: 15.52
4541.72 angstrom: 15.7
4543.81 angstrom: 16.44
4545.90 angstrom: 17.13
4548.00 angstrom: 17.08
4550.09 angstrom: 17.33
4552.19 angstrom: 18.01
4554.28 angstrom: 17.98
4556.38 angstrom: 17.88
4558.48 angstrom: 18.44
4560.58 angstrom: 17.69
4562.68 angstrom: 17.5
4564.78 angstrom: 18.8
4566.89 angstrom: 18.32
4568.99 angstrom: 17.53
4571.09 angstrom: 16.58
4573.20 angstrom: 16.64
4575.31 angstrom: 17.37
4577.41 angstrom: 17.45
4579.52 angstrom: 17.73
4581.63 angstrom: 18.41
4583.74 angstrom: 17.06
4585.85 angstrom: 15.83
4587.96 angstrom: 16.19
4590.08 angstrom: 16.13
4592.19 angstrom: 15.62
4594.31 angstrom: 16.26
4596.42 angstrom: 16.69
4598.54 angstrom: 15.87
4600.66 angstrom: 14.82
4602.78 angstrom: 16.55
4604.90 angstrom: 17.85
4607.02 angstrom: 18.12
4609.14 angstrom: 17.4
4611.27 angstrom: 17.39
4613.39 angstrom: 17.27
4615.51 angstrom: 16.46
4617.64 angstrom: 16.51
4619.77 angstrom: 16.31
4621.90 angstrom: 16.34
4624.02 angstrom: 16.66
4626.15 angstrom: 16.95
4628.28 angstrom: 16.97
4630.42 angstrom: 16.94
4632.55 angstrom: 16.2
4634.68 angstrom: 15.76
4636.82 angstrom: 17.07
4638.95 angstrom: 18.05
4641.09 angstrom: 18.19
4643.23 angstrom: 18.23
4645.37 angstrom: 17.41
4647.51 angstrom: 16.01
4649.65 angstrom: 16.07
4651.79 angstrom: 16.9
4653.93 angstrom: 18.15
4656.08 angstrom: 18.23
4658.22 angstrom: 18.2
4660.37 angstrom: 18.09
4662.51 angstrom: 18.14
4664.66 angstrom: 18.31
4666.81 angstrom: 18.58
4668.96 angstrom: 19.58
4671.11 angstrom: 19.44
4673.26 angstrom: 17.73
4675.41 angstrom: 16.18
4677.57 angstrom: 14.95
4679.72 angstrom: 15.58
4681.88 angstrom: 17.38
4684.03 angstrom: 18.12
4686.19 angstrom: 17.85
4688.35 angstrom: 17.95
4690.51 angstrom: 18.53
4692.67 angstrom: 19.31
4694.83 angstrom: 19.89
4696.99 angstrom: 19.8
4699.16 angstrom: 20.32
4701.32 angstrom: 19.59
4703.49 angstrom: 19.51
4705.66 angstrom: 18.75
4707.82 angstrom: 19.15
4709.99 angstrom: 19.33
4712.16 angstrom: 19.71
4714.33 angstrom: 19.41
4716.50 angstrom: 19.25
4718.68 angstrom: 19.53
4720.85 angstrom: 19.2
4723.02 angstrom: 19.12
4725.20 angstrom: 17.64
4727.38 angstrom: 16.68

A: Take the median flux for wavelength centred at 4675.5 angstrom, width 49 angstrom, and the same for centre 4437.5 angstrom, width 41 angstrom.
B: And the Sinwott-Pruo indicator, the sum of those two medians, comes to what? 36.1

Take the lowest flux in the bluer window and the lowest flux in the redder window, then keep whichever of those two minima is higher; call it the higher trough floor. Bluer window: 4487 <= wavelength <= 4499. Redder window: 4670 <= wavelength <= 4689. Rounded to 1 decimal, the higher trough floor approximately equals 15.7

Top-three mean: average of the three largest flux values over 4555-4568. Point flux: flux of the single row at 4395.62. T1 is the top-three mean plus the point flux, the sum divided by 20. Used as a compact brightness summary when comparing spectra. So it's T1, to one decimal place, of 1.3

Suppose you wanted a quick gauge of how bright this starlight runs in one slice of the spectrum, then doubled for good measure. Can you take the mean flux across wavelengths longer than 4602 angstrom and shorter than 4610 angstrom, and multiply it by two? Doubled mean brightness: 35.0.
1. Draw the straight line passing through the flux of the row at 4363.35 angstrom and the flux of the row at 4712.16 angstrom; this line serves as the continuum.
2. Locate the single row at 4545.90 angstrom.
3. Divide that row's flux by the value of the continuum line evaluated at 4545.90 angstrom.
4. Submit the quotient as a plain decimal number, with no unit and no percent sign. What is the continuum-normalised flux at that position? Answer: 1.14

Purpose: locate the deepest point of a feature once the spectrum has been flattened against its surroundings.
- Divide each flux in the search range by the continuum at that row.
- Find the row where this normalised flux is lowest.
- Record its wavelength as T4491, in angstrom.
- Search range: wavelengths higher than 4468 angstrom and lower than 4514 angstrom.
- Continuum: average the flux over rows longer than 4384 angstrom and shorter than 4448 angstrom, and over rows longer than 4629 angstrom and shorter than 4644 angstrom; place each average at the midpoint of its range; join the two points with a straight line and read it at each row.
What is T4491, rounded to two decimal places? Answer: 4477.34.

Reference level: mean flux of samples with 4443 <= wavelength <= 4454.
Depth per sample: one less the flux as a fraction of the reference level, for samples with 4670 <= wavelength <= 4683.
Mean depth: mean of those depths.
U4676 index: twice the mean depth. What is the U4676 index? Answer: 0.17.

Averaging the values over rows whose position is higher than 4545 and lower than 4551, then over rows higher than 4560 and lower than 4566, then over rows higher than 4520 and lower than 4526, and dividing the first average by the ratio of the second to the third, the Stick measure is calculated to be 19.5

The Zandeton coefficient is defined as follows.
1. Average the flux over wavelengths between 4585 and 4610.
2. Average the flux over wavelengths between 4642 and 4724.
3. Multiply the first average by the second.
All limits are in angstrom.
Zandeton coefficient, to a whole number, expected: 302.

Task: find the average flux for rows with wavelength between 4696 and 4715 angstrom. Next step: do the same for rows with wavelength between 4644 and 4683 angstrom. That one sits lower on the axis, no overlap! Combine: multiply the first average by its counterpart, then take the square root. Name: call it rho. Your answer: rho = 18.5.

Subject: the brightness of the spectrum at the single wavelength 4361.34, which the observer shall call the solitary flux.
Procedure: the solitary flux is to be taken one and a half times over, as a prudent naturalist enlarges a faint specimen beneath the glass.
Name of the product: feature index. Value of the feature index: 15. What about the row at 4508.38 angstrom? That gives 26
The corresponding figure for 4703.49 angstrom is 29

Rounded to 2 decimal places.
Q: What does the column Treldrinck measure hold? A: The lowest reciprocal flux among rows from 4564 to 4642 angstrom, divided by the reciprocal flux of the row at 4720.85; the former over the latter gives 1.02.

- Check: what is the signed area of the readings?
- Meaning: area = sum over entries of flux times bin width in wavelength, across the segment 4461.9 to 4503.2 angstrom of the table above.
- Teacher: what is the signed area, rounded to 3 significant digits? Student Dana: 709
